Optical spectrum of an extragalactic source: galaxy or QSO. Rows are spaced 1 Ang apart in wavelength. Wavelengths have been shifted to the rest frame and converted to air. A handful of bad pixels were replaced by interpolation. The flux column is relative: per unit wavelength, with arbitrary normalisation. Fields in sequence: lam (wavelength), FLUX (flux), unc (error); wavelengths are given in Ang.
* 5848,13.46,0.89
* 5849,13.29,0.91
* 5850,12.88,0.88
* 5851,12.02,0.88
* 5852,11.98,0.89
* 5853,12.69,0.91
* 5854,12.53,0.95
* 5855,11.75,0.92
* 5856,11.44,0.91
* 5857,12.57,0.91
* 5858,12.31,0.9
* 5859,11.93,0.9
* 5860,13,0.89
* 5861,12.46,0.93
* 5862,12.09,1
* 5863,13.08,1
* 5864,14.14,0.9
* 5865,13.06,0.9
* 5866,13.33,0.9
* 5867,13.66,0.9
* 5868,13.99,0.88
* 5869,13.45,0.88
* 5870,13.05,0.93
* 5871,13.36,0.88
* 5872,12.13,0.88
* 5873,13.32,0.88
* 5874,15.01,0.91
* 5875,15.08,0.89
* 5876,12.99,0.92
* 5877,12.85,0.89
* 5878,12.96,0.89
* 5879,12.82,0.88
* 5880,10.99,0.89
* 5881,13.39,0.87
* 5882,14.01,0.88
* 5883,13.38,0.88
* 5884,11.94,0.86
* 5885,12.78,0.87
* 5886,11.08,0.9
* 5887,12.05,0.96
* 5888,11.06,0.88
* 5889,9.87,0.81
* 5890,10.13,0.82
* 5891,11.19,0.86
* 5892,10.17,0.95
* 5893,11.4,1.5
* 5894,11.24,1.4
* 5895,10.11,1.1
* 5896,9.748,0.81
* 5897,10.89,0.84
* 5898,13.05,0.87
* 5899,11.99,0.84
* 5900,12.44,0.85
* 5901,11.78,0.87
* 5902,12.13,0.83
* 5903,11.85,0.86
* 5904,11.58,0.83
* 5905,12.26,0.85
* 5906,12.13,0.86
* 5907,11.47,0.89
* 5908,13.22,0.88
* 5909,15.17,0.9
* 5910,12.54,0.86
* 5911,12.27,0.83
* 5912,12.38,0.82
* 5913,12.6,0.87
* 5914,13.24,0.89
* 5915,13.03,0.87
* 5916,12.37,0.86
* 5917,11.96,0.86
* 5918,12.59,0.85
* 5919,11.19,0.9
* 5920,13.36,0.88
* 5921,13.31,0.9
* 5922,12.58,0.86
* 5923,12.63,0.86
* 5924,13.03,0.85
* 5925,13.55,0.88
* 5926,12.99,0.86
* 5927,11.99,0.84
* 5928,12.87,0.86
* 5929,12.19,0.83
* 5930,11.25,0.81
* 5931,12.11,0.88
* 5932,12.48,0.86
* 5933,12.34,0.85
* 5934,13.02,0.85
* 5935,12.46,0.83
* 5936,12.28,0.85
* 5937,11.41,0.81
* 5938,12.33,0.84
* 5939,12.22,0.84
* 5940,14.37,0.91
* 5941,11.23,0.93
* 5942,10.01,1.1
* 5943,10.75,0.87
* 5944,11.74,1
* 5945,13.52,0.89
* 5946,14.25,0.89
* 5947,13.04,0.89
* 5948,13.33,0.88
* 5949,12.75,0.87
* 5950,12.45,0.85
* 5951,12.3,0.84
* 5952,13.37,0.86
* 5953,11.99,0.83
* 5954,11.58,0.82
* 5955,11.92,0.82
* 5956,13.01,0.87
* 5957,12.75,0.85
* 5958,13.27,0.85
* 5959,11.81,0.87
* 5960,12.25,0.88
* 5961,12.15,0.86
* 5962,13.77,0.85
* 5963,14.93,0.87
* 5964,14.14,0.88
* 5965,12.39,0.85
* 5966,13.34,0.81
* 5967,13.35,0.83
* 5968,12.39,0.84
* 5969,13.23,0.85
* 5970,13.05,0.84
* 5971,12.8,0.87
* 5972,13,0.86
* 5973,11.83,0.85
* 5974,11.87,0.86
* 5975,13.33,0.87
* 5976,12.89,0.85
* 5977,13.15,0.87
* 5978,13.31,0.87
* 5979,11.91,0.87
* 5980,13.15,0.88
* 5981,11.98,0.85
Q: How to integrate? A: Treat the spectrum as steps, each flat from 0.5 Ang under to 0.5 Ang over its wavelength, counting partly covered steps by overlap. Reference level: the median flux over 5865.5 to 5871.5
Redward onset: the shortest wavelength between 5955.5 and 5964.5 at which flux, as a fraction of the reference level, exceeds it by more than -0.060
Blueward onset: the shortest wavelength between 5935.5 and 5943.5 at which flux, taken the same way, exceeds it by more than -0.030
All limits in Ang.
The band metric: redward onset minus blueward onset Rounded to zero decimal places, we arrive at 16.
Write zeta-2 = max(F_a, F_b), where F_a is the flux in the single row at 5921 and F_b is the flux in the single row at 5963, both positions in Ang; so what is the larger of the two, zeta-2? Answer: 14.9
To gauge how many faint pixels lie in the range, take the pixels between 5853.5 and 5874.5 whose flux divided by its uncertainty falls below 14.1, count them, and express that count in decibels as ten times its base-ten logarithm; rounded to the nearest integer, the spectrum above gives 10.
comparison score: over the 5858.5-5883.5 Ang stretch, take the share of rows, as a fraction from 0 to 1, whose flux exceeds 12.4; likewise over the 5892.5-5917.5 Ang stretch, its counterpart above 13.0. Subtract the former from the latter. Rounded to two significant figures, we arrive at -0.64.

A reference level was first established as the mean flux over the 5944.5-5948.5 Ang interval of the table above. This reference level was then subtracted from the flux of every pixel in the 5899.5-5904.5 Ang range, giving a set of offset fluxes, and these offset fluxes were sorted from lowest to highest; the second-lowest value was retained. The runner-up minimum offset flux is -1.8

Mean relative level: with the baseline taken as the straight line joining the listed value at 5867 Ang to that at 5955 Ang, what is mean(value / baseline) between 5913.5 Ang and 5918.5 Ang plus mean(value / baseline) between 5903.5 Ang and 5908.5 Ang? 1.94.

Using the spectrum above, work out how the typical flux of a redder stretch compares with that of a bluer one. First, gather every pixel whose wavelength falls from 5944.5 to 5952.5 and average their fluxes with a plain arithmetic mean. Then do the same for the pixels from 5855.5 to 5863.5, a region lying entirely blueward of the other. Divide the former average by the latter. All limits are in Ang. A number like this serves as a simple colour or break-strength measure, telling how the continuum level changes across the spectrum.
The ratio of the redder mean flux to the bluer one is 1.06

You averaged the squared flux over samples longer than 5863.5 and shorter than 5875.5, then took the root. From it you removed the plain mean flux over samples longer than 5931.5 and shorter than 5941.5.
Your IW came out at 1.2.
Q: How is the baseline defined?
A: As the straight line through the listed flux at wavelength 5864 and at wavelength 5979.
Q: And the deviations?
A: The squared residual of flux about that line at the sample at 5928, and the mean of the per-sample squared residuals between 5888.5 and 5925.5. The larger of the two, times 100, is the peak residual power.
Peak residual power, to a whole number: 322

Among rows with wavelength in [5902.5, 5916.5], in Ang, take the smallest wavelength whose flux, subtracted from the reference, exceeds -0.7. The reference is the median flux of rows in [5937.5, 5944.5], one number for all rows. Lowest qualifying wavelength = 5903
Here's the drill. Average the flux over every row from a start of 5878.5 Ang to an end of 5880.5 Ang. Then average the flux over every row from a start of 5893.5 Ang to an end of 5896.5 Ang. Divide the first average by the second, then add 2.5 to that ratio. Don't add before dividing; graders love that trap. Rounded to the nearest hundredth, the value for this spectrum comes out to 3.65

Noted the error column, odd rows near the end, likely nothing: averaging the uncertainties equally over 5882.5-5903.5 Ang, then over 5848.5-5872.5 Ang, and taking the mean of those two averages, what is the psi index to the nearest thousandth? 0.921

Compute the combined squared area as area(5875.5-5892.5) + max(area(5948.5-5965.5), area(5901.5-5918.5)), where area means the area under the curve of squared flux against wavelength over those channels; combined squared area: 5245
